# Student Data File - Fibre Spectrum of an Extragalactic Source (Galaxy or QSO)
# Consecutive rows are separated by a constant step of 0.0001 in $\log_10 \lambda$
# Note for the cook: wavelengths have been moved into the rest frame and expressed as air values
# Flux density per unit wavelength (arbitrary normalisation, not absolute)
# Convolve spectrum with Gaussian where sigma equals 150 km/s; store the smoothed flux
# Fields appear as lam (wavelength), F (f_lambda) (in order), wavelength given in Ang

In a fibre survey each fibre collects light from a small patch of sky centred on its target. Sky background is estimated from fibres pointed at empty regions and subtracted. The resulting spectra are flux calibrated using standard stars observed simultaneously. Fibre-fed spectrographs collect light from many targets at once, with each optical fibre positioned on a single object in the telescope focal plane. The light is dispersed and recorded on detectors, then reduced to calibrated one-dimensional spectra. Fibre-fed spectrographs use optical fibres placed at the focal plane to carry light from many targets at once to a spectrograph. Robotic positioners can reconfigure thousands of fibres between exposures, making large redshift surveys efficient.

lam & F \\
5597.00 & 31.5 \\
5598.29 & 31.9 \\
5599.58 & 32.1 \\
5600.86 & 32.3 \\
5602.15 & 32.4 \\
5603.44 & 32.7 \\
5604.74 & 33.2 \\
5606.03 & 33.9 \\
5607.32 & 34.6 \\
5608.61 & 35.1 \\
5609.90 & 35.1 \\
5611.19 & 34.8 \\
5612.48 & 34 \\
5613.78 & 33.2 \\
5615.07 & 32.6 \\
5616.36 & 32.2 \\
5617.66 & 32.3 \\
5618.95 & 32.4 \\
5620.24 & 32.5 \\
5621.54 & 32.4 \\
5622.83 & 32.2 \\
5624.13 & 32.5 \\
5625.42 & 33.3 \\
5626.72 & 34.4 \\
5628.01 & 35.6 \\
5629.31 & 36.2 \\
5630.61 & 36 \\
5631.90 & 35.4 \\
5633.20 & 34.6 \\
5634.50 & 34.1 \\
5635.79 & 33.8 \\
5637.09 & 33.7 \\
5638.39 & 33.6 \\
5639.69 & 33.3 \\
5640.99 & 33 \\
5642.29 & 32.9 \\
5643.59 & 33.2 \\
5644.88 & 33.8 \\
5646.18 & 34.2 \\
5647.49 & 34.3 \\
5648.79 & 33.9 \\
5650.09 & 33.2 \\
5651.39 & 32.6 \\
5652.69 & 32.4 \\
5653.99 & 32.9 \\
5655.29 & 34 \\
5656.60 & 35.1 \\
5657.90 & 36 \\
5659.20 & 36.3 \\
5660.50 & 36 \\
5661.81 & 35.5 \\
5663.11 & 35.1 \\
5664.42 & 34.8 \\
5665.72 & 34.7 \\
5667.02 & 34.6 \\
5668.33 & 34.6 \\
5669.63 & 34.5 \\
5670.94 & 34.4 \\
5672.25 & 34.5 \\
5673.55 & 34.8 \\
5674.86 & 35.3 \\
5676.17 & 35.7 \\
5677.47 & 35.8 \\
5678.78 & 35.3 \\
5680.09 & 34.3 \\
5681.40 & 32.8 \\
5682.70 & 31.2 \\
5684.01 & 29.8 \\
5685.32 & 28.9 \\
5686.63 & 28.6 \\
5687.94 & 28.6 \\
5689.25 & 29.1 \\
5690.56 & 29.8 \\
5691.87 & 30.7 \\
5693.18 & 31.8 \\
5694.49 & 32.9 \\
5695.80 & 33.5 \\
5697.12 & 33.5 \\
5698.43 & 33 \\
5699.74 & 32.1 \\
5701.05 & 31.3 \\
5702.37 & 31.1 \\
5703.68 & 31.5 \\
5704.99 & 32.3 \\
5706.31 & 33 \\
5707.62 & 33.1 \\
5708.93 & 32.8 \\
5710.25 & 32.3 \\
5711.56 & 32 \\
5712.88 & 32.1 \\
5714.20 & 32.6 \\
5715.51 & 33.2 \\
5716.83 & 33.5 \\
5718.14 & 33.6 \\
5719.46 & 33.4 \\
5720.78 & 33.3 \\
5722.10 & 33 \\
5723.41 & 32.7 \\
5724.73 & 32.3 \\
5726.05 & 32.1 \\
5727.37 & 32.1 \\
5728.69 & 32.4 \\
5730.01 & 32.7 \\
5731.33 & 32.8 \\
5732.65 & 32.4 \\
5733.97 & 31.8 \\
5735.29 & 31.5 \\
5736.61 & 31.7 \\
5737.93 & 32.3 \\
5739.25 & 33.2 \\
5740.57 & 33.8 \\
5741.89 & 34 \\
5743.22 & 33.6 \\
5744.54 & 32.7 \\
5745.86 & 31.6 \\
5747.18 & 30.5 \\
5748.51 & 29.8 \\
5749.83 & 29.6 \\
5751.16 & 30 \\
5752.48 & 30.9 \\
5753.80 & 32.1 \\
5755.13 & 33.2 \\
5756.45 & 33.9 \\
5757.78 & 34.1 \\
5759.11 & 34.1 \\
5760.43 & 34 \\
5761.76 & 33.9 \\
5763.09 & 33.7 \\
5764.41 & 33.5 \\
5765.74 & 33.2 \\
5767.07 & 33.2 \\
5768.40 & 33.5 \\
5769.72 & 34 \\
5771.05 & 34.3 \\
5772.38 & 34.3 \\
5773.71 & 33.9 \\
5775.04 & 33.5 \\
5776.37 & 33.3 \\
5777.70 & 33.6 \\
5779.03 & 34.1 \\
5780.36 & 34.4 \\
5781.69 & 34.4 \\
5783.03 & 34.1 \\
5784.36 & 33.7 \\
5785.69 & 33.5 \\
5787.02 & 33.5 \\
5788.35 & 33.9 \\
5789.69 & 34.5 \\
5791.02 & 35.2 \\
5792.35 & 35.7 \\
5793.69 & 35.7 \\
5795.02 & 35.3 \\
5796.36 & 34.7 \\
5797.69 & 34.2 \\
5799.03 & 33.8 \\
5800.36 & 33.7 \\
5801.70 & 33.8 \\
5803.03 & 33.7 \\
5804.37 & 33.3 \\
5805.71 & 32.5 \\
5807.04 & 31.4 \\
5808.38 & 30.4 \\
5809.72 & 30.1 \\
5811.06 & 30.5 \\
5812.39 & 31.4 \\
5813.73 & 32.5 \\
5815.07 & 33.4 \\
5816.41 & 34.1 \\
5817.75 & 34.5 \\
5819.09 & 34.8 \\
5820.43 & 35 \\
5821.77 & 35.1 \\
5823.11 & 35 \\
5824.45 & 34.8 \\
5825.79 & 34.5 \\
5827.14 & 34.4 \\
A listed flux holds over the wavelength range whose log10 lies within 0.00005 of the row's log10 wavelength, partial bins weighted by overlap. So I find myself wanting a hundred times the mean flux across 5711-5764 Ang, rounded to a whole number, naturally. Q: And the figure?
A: 3256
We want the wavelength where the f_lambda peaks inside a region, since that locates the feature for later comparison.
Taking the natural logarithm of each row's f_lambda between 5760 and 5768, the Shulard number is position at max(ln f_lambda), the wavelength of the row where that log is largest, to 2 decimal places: 5760.43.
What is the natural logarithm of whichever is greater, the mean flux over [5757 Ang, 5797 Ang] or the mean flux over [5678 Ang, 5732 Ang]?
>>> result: 3.53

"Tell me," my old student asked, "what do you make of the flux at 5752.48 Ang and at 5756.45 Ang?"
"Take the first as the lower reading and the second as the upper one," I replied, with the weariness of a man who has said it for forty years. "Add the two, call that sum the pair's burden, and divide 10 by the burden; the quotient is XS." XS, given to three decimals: 0.154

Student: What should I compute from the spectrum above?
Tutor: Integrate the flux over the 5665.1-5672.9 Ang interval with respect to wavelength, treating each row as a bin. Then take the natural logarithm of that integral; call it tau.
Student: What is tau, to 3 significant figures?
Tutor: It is 5.60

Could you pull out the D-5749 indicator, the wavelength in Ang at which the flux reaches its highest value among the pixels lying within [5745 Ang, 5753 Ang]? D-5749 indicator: 5745.86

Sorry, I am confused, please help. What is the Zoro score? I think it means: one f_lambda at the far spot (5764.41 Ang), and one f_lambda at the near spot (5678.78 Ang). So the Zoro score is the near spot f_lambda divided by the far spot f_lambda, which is 1.05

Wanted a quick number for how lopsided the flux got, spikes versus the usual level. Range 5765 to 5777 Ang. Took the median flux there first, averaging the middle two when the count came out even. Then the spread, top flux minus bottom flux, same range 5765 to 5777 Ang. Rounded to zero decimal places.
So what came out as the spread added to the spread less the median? -31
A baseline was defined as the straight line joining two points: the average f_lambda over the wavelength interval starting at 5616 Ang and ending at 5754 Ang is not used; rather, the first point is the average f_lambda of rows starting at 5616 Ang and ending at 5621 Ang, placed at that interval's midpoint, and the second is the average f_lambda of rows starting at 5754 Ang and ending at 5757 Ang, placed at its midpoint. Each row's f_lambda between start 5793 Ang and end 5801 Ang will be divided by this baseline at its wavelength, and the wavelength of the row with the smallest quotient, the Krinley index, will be 5800.36 Ang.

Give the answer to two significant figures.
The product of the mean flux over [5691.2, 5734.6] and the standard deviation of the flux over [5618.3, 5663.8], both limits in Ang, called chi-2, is 41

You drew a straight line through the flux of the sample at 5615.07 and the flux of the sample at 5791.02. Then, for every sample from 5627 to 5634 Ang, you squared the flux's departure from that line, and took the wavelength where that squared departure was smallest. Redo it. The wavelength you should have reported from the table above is 5633.20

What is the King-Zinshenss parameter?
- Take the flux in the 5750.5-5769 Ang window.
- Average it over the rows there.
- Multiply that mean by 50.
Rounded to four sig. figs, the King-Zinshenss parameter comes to 1655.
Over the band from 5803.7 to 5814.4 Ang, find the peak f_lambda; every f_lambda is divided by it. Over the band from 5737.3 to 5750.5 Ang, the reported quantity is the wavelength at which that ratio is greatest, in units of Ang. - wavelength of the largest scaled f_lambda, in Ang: 5741.89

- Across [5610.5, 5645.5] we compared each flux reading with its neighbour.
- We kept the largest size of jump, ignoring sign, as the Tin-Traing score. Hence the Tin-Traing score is 1.2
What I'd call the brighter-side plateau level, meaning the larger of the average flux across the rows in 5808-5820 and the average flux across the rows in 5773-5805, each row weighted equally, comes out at 34.1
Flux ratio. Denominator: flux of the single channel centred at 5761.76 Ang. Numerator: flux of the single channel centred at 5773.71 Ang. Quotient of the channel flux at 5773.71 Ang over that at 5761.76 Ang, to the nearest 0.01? 1.00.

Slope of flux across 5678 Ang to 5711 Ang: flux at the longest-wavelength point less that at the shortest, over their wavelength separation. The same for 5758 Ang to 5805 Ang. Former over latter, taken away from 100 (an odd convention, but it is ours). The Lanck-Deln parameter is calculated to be 95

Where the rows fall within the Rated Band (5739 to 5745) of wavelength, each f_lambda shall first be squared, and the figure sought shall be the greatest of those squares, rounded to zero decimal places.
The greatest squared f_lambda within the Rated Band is 1156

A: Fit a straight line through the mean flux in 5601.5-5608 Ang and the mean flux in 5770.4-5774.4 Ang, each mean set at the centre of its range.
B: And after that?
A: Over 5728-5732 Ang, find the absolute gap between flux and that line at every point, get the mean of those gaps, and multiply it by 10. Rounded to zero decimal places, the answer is 13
